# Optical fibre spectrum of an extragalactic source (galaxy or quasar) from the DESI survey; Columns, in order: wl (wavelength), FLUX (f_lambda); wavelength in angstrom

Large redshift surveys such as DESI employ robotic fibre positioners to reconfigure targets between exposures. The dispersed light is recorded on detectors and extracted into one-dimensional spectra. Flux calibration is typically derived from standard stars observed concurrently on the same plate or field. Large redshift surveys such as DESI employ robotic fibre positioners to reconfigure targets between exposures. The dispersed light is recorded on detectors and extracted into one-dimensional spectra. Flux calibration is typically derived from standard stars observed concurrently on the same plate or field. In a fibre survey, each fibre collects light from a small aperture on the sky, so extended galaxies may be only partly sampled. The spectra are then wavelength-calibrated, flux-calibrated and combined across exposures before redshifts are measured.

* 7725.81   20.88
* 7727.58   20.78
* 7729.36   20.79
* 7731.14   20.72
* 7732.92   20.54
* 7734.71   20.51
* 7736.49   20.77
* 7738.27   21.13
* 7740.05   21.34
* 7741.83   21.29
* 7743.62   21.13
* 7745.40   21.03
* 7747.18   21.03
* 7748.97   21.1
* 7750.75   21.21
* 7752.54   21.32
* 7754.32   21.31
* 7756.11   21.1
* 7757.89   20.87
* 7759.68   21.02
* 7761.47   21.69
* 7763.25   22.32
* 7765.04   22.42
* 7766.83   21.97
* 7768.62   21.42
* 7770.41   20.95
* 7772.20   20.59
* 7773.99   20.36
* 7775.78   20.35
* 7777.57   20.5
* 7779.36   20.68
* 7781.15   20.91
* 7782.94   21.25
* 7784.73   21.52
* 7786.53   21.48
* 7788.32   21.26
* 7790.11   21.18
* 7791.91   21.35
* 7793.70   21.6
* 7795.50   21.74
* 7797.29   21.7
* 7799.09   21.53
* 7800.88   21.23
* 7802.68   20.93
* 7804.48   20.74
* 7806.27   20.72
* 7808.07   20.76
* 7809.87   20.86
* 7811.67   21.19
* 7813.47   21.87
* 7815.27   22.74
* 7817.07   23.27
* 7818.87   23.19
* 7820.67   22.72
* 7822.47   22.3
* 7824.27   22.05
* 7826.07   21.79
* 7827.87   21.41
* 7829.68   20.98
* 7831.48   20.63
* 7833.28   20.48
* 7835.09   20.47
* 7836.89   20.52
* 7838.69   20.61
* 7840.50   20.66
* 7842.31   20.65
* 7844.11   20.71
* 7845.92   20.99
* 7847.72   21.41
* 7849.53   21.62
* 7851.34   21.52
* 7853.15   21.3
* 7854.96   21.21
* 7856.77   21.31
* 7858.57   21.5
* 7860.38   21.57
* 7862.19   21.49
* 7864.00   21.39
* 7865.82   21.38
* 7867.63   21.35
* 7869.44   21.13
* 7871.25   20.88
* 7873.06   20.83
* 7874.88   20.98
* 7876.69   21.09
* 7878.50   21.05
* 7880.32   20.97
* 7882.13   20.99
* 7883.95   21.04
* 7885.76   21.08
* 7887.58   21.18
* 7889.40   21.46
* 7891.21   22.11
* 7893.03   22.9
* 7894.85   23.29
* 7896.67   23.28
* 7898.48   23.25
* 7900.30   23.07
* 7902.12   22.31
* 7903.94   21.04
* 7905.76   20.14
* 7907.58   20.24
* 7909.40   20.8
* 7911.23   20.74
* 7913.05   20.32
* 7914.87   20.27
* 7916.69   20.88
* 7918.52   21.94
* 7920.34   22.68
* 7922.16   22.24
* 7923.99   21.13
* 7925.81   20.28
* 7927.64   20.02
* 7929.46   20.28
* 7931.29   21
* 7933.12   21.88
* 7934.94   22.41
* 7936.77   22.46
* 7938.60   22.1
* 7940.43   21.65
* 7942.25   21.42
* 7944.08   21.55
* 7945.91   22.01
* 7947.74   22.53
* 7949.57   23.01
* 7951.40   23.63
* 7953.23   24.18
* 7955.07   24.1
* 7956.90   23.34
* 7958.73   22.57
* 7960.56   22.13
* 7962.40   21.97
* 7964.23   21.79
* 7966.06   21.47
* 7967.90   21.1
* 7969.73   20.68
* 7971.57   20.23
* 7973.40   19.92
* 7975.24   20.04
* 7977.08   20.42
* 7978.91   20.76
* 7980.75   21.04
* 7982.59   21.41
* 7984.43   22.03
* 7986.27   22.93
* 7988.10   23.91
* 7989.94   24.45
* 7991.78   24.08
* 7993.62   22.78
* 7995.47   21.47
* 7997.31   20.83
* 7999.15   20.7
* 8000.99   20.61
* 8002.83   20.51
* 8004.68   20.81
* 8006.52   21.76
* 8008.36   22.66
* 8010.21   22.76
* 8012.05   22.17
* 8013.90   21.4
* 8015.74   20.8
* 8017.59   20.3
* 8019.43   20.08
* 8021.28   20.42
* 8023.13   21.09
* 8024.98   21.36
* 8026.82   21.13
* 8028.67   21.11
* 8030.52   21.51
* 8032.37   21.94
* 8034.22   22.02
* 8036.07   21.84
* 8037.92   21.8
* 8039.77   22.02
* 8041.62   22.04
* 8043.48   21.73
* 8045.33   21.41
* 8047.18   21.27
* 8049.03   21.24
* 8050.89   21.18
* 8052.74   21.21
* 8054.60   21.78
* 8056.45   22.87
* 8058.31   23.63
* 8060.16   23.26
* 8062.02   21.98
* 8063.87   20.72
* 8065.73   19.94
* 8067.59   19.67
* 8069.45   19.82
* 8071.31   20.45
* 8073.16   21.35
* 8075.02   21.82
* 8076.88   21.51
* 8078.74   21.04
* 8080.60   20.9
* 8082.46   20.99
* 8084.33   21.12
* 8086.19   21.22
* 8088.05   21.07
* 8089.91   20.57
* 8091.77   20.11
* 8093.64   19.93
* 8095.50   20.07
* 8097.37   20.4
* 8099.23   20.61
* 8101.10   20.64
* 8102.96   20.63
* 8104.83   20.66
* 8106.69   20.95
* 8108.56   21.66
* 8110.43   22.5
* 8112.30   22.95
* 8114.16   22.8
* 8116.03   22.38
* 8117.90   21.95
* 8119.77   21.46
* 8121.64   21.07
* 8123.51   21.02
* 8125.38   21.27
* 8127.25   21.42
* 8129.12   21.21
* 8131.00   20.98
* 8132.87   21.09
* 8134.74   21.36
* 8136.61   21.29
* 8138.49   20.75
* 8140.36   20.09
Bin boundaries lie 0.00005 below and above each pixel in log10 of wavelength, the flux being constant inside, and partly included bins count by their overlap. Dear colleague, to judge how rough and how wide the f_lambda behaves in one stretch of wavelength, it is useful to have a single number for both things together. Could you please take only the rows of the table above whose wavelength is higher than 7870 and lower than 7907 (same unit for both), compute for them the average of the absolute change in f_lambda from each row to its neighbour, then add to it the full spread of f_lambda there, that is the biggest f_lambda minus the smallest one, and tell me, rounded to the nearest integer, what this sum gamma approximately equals 3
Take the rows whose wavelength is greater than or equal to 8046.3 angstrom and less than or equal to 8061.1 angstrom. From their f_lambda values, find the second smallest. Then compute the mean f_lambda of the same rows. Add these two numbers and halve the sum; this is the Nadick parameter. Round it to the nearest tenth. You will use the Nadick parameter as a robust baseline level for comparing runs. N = 21.6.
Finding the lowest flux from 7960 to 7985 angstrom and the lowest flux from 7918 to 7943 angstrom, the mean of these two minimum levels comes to 20.0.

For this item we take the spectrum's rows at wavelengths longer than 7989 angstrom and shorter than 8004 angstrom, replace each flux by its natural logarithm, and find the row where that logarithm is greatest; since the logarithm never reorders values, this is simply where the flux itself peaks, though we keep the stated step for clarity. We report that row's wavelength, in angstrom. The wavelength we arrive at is 7989.94 angstrom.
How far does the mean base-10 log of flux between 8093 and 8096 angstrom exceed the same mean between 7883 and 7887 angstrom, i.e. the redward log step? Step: -0.02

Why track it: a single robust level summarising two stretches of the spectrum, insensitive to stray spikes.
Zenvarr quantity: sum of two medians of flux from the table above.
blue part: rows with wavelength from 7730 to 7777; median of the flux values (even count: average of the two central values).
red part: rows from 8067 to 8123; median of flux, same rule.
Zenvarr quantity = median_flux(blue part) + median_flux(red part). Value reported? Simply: 42.1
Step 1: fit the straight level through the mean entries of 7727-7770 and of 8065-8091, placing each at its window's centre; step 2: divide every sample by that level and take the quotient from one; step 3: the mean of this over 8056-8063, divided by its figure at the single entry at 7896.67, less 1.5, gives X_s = -0.6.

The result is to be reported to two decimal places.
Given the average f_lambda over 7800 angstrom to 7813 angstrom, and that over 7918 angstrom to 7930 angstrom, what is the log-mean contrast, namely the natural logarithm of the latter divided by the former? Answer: 0.01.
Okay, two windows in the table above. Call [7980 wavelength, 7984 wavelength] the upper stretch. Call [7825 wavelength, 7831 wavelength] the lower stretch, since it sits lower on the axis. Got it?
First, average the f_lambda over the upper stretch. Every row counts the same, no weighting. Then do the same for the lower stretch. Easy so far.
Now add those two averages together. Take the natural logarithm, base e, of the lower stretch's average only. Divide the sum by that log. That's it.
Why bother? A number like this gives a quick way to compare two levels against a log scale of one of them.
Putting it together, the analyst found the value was 13.9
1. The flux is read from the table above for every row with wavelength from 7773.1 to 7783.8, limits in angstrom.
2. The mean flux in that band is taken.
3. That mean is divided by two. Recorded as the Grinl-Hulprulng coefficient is 10.3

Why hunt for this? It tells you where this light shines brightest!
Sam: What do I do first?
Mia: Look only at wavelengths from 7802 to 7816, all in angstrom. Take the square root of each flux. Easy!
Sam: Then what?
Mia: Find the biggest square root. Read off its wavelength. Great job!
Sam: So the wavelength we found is 7815.27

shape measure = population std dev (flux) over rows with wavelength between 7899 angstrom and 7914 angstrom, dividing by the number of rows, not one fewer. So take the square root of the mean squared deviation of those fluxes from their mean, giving 0.99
